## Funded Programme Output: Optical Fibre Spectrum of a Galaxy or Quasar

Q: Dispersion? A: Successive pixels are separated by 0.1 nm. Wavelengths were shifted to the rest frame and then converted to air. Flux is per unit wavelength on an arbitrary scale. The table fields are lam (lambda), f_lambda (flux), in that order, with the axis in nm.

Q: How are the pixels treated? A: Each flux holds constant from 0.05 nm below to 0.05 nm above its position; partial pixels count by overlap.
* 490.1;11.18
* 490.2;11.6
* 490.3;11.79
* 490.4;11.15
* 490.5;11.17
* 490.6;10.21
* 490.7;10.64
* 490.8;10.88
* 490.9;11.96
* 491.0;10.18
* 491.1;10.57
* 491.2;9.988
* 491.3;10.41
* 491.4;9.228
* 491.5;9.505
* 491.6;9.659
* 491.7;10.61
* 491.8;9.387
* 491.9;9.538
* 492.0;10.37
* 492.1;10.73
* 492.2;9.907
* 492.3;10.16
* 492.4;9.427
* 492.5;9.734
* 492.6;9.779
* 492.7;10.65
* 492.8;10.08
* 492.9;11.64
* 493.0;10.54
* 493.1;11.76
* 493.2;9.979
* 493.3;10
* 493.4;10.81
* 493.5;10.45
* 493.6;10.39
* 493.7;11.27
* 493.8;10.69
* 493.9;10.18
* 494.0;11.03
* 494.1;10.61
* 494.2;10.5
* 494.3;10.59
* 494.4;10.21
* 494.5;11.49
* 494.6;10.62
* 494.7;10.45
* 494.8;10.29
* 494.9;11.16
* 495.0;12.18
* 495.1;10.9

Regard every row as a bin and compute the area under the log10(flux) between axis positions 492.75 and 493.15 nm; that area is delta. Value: 0.42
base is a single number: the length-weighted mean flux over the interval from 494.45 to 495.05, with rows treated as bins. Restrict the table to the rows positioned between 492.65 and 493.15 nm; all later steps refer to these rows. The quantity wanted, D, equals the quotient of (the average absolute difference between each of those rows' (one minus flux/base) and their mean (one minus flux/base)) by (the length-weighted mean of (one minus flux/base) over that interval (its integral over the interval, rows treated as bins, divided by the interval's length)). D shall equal 6.27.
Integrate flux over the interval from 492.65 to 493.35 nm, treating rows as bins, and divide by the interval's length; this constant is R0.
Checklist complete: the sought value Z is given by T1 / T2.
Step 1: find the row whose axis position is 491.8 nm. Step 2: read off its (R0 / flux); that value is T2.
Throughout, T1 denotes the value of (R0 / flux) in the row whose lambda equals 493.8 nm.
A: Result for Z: 0.88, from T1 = 1.00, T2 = 1.14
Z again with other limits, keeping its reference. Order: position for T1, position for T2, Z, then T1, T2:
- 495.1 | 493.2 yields 0.92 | 0.98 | 1.07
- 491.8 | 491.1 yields 1.13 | 1.14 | 1.01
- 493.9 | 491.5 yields 0.93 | 1.05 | 1.12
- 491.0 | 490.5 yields 1.10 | 1.05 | 0.95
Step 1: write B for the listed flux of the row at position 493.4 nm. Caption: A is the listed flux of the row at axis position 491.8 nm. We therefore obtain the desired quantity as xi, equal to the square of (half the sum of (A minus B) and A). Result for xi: 16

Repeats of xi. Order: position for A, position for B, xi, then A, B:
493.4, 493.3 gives 34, 10.81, 10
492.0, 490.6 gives 28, 10.37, 10.21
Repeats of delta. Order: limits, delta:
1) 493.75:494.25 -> 0.51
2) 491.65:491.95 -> 0.30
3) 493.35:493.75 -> 0.41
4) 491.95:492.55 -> 0.60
